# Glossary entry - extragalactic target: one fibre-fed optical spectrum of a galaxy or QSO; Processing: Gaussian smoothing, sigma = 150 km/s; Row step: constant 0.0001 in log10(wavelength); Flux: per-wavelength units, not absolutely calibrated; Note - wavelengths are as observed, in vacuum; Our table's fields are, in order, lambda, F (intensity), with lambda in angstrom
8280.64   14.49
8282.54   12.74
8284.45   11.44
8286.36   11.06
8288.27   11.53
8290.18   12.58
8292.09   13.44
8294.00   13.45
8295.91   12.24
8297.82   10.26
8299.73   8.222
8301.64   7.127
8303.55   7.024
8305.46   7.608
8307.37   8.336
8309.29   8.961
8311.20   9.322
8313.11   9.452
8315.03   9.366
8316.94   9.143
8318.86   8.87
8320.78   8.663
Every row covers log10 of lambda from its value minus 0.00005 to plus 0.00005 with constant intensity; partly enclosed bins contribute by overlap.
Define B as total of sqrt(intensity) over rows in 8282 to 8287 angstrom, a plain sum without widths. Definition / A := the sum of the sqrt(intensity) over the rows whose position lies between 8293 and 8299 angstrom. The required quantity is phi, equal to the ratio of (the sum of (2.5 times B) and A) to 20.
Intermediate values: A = 10.4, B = 10.3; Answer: 1.80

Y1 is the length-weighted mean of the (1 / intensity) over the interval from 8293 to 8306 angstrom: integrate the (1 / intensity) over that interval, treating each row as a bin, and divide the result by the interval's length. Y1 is 0.11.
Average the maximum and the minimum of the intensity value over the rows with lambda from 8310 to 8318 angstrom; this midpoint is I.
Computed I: 9.3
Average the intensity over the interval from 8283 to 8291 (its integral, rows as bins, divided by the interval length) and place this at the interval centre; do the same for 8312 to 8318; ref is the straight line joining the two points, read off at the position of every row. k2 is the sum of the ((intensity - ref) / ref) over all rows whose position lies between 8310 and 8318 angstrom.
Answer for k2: -0.03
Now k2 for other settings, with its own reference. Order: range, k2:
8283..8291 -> 0.00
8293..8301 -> 0.06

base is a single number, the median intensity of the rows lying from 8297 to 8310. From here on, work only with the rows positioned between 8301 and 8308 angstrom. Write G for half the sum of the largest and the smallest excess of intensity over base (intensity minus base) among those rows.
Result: -0.5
